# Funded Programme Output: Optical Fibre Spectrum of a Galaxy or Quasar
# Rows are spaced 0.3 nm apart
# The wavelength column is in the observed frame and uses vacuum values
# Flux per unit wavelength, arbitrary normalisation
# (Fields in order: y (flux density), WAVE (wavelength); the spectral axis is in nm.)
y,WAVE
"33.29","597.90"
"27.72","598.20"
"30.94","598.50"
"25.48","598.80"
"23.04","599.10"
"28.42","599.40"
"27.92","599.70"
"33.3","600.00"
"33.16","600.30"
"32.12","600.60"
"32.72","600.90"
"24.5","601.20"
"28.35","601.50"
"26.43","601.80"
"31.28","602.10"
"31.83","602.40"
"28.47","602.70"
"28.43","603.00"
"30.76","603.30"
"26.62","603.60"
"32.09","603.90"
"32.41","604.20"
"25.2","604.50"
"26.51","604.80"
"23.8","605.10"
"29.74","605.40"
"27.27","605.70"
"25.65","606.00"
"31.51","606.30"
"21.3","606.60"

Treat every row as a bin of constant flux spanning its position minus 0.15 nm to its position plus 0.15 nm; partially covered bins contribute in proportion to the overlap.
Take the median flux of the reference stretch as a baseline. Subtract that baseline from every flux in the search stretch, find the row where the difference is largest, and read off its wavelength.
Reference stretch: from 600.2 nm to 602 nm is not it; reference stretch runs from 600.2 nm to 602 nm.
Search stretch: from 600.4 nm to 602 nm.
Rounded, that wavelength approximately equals 600.90 nm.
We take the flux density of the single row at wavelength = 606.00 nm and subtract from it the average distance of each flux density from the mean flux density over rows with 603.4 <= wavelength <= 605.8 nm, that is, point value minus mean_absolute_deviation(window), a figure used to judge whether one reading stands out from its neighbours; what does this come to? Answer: 23.1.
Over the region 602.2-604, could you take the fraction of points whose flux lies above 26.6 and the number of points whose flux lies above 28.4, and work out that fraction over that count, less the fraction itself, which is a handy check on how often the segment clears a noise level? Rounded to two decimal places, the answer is -0.80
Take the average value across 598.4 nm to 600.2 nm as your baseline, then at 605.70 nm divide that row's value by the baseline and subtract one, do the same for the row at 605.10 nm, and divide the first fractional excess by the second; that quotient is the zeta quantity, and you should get 0.2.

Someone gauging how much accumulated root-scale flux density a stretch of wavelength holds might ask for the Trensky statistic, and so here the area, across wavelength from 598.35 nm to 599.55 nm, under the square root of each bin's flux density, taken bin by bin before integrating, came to 6.22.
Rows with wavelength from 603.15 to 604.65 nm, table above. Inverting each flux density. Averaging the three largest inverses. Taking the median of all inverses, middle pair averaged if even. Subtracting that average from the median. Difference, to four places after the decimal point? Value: -0.0041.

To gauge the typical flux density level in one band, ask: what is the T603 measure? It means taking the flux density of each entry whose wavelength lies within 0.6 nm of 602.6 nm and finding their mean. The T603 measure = 30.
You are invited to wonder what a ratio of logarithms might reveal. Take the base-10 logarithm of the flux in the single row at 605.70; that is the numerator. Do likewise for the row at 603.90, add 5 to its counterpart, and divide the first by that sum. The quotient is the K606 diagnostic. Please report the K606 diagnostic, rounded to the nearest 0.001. 0.221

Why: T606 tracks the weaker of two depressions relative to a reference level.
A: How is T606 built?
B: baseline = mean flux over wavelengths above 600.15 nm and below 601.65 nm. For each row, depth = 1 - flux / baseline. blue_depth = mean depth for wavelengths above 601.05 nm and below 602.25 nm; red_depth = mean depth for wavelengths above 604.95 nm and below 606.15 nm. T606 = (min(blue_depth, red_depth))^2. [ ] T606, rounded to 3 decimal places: 0.007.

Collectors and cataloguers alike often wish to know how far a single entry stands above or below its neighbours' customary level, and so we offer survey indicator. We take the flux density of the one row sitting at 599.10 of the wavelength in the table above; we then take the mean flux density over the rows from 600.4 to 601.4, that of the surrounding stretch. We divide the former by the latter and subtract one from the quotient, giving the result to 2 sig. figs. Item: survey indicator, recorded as -0.23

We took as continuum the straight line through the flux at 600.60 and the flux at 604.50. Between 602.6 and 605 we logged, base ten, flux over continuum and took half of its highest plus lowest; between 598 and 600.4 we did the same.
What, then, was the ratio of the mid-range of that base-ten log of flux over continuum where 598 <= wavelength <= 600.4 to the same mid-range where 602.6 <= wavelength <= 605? -1.8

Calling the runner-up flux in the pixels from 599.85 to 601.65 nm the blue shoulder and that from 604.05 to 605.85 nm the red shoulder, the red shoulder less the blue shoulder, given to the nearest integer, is -3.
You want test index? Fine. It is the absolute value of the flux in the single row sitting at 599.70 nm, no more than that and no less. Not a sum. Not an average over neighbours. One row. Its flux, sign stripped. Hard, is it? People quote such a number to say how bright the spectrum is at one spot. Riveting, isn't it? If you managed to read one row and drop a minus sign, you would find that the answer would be 28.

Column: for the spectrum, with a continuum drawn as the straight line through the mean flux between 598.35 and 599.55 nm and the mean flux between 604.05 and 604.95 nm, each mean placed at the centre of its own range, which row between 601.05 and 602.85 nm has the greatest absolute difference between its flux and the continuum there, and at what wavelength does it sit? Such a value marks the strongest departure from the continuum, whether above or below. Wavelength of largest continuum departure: 602.40 nm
